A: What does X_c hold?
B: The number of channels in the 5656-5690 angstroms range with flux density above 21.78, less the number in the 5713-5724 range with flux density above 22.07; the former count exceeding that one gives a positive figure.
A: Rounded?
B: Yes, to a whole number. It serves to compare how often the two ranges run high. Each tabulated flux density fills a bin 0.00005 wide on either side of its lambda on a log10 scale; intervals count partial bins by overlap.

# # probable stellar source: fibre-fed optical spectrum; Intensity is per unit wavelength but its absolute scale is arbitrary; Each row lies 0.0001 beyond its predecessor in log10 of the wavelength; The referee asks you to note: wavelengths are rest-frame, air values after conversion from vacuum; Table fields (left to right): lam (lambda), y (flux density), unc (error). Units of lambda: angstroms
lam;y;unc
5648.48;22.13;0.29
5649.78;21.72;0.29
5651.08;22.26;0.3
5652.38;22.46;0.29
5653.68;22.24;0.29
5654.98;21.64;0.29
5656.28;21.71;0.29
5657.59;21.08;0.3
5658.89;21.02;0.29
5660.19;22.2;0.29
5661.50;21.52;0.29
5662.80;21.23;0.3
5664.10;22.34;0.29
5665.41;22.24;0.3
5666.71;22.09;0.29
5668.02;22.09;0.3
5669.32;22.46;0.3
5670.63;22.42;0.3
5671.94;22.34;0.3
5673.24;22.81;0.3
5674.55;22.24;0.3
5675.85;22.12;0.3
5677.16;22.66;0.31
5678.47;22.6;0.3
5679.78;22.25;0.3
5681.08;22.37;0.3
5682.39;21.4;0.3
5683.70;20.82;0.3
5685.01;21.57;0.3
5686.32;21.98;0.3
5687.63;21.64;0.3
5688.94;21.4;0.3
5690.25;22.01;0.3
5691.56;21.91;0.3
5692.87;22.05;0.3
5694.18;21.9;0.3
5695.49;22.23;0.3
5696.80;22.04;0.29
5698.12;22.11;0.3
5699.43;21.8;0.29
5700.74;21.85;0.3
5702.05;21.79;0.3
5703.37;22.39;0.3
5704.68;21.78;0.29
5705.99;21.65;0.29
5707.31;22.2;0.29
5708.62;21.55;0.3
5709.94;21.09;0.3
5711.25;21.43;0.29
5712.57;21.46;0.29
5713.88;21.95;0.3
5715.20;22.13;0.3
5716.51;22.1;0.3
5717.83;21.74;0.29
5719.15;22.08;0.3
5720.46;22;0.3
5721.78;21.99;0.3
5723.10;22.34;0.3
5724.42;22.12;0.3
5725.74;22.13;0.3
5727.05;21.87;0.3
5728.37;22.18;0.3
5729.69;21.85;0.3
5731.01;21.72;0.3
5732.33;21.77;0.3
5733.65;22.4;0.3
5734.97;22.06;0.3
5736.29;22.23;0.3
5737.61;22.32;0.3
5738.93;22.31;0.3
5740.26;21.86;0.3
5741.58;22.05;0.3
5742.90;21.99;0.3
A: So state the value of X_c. 12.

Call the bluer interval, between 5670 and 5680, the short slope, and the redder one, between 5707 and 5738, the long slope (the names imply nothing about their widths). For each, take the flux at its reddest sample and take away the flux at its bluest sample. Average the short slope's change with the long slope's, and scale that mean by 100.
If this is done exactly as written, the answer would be -2.5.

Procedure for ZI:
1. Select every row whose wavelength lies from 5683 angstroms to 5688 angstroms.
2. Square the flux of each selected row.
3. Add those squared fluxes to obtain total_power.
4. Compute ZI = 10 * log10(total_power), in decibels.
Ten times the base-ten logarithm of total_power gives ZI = 32.7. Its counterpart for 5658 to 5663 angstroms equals 32.7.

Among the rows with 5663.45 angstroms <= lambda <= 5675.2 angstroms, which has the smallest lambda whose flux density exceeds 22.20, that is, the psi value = 5664.10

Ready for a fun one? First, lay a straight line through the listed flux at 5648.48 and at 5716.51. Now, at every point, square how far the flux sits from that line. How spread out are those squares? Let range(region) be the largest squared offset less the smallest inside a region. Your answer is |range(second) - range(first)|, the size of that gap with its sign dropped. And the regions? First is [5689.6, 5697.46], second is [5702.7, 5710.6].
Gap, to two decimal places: 0.98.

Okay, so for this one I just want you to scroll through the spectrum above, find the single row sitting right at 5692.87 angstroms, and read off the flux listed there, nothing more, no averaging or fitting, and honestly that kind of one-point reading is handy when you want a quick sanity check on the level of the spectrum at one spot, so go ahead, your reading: 22.05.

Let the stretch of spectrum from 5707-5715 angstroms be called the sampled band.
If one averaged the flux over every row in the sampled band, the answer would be 21.6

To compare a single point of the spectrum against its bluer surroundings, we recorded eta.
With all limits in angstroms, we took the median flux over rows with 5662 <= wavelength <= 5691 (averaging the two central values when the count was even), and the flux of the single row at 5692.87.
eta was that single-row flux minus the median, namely -0.13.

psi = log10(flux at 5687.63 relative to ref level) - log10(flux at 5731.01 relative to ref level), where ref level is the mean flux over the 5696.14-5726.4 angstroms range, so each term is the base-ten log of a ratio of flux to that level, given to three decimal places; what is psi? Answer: -0.002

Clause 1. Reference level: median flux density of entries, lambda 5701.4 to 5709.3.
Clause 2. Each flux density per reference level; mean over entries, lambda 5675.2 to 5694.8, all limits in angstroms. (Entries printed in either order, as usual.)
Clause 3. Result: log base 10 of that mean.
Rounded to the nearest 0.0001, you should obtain 0.0025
